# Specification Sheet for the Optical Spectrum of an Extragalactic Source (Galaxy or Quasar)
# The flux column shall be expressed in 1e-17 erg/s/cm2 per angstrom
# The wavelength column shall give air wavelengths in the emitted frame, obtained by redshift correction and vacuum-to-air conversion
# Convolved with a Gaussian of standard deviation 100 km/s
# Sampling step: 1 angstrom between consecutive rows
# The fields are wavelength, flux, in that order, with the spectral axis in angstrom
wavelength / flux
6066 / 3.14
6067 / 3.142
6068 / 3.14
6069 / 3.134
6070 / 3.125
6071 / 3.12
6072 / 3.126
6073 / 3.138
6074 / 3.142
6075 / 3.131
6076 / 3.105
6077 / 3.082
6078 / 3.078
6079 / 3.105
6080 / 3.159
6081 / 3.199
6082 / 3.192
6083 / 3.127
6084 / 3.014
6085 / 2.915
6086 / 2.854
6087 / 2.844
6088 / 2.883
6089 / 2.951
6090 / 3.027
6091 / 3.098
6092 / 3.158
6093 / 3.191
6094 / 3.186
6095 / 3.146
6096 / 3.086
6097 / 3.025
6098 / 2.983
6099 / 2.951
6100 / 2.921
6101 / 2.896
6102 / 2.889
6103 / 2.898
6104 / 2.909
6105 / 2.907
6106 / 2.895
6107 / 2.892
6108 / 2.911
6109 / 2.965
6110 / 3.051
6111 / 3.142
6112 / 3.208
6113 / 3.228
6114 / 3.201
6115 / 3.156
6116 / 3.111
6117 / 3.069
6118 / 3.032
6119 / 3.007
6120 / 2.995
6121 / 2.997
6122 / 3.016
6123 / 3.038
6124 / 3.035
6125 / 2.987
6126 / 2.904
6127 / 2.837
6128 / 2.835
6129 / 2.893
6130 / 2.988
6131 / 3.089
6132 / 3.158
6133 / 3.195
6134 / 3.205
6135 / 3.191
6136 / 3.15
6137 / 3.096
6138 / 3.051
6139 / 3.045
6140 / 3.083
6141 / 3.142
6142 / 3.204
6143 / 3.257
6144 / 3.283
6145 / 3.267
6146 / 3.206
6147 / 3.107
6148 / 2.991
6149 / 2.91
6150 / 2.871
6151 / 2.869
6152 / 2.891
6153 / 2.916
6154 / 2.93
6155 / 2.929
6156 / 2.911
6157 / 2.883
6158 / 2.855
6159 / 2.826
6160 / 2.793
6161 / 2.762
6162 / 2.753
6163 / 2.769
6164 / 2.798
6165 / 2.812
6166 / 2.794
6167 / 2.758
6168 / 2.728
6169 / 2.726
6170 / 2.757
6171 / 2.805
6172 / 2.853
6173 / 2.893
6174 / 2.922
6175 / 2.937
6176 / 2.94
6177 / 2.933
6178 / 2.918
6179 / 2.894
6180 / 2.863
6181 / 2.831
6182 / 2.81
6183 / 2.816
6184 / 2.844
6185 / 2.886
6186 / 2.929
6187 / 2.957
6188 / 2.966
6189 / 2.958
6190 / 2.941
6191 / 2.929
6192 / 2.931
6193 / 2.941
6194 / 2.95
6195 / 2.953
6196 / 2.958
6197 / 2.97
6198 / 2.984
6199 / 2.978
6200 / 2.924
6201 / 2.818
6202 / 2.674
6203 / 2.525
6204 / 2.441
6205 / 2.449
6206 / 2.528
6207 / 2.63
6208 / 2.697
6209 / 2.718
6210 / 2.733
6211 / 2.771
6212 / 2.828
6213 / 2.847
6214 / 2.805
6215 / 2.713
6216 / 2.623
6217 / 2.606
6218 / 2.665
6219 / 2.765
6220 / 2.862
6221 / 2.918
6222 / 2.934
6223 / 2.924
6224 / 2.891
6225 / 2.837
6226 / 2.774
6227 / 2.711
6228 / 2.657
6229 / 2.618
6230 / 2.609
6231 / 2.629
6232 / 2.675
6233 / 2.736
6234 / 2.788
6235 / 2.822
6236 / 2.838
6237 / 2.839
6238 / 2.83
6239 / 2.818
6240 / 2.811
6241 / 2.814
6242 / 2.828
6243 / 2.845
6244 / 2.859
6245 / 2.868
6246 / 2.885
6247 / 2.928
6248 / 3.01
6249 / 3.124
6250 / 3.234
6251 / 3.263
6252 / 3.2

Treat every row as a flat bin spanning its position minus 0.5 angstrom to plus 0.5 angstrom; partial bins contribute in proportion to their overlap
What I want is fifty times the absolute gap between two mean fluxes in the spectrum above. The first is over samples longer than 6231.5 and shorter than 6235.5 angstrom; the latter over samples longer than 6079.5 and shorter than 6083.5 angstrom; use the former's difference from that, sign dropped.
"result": 20.7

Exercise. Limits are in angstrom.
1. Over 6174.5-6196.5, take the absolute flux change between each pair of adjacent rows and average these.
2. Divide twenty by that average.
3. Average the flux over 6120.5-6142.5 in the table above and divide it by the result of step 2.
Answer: 0.003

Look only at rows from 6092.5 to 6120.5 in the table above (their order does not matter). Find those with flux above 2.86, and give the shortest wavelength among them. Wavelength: 6093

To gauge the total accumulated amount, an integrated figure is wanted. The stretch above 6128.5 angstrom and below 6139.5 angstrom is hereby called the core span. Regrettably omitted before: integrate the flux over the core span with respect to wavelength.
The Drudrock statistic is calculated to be 34.1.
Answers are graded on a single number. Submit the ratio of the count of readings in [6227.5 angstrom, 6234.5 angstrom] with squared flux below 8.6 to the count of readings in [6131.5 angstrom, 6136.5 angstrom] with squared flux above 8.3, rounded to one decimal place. 1.4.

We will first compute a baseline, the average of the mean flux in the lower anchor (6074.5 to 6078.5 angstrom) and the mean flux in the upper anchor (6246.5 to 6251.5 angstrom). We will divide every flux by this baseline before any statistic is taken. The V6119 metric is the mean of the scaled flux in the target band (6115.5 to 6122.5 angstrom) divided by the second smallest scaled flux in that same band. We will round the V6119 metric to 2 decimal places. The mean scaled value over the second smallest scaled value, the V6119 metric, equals 1.01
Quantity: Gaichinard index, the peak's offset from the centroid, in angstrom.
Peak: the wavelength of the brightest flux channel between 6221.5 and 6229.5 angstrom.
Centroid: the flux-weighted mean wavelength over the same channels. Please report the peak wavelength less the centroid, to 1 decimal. -3.4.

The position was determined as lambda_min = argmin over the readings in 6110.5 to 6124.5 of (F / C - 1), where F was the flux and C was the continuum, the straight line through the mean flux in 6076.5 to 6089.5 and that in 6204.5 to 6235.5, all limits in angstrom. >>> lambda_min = 6120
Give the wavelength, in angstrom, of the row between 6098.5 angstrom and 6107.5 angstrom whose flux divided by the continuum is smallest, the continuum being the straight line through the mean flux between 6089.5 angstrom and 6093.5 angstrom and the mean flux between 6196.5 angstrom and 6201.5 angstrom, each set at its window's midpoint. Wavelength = 6102 angstrom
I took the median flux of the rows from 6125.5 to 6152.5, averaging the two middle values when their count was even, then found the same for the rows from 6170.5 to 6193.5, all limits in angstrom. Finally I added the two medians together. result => 6.01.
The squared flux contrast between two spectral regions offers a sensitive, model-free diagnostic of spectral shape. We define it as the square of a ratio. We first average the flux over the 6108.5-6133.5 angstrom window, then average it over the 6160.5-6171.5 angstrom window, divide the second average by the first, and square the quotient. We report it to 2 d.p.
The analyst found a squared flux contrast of 0.83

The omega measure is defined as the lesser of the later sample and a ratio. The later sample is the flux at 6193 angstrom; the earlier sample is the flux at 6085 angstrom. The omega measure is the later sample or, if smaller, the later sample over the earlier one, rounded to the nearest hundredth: 1.01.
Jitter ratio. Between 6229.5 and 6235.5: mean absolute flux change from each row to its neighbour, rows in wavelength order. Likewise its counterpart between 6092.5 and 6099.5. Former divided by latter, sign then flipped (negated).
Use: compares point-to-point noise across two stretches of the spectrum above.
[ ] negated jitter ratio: -1.1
